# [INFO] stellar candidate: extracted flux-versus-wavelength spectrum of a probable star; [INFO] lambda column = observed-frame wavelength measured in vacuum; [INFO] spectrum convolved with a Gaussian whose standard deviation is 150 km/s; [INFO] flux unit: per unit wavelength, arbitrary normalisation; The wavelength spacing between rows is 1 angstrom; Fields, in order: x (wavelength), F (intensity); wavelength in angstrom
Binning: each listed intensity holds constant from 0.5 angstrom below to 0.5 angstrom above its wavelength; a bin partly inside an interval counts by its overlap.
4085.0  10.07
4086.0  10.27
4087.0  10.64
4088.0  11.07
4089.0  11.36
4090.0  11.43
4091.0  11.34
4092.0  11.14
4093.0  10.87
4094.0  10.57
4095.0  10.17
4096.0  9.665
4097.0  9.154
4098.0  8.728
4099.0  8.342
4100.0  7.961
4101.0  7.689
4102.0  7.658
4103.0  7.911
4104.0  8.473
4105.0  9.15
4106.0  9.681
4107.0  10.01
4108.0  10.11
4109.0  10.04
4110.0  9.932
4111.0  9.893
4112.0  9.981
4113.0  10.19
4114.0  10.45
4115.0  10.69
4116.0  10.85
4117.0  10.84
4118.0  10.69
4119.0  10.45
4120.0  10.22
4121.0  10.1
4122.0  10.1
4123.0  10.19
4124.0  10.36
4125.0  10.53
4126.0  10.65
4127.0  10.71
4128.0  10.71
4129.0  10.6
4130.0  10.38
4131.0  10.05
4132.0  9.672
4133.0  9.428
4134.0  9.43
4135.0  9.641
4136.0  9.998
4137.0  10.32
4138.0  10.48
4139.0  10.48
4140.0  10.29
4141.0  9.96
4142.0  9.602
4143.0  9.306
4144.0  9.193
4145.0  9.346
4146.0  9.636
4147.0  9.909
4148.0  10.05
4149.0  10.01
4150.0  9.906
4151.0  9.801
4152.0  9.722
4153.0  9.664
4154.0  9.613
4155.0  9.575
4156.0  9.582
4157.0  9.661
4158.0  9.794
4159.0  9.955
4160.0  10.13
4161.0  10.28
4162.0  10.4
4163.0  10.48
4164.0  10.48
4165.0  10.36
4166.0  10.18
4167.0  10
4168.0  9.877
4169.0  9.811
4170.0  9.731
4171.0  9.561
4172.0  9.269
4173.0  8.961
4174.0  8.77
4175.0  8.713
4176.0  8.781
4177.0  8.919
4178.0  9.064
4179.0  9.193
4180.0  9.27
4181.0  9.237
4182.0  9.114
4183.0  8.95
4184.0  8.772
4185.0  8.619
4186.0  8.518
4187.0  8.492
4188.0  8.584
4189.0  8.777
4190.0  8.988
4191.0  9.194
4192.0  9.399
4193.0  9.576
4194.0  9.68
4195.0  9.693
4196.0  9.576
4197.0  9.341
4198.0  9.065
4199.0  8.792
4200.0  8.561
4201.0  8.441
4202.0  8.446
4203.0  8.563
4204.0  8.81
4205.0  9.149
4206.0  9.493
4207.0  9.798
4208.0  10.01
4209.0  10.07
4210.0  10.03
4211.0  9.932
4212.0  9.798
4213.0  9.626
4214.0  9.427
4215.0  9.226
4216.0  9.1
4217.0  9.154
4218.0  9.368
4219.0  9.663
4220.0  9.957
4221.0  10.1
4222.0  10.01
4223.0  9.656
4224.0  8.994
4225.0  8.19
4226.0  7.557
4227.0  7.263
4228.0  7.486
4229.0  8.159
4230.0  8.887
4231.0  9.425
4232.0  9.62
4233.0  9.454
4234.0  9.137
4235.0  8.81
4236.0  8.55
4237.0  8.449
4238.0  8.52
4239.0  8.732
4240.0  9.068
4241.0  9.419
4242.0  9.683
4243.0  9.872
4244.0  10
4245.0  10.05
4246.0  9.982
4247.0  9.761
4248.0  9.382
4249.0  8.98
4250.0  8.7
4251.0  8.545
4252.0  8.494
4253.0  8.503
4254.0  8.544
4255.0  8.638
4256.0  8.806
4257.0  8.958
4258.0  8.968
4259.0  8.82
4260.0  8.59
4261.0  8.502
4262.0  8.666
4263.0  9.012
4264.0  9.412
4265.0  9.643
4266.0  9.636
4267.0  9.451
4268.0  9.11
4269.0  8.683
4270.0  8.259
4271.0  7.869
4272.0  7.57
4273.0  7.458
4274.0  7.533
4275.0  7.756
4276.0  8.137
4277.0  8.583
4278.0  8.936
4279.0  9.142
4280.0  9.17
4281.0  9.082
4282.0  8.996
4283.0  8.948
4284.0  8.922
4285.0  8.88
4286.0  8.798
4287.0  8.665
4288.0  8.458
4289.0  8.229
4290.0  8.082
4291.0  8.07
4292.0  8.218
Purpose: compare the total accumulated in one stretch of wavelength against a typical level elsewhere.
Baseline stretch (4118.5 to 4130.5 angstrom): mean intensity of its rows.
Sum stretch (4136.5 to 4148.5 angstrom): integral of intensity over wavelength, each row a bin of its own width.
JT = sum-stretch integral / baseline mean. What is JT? 11.4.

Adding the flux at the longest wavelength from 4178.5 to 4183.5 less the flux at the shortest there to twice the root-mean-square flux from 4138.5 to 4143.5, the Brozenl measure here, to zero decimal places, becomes 20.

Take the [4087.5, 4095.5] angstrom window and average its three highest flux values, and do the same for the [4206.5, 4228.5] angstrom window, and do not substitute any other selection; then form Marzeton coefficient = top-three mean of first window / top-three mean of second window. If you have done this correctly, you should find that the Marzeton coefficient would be 1.13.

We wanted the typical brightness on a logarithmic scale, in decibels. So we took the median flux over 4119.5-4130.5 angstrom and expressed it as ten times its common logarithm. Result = 10.2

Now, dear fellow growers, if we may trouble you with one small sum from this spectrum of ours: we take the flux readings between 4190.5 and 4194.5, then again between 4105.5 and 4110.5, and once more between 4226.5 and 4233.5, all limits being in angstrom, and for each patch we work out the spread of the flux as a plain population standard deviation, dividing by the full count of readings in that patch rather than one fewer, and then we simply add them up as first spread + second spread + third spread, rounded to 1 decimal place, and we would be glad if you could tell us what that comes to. 1.2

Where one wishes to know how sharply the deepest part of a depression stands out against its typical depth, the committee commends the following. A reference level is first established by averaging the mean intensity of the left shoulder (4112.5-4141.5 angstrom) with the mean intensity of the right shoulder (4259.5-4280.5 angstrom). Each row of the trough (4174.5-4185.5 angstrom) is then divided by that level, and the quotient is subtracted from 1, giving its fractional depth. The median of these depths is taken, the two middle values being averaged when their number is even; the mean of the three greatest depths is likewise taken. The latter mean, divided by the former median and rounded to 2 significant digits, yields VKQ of 1.5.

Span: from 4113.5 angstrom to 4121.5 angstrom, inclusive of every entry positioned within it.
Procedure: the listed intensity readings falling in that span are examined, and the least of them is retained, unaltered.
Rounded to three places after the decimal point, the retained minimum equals 10.100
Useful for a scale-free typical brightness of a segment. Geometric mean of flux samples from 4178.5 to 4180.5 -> 9.2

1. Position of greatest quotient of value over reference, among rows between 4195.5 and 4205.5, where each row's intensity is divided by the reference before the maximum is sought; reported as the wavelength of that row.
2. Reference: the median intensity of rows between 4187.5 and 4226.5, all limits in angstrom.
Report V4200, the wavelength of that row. 4196.0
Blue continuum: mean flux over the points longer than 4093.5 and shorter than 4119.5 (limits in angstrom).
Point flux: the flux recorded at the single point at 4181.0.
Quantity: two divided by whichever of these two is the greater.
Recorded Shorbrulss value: 0.209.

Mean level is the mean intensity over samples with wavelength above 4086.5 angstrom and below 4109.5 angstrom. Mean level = 9.7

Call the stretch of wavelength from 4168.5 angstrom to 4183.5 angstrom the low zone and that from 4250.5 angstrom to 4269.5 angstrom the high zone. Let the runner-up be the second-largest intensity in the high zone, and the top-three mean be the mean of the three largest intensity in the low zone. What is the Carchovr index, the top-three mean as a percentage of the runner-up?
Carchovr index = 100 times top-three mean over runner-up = 101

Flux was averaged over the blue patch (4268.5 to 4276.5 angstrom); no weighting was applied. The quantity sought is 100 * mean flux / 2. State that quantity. 395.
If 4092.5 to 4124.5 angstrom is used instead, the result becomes 486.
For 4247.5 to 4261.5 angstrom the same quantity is 437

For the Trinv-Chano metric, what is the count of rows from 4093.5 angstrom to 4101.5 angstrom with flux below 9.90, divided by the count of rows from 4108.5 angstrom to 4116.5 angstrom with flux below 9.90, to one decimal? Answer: 6.0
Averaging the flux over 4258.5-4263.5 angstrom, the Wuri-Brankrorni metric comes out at 8.7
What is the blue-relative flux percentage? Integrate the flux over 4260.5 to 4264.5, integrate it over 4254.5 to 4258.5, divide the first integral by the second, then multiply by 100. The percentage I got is 101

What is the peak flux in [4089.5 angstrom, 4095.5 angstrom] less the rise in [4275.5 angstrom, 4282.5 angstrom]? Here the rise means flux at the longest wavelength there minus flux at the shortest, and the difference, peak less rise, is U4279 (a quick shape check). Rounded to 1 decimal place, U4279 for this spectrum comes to 10.6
